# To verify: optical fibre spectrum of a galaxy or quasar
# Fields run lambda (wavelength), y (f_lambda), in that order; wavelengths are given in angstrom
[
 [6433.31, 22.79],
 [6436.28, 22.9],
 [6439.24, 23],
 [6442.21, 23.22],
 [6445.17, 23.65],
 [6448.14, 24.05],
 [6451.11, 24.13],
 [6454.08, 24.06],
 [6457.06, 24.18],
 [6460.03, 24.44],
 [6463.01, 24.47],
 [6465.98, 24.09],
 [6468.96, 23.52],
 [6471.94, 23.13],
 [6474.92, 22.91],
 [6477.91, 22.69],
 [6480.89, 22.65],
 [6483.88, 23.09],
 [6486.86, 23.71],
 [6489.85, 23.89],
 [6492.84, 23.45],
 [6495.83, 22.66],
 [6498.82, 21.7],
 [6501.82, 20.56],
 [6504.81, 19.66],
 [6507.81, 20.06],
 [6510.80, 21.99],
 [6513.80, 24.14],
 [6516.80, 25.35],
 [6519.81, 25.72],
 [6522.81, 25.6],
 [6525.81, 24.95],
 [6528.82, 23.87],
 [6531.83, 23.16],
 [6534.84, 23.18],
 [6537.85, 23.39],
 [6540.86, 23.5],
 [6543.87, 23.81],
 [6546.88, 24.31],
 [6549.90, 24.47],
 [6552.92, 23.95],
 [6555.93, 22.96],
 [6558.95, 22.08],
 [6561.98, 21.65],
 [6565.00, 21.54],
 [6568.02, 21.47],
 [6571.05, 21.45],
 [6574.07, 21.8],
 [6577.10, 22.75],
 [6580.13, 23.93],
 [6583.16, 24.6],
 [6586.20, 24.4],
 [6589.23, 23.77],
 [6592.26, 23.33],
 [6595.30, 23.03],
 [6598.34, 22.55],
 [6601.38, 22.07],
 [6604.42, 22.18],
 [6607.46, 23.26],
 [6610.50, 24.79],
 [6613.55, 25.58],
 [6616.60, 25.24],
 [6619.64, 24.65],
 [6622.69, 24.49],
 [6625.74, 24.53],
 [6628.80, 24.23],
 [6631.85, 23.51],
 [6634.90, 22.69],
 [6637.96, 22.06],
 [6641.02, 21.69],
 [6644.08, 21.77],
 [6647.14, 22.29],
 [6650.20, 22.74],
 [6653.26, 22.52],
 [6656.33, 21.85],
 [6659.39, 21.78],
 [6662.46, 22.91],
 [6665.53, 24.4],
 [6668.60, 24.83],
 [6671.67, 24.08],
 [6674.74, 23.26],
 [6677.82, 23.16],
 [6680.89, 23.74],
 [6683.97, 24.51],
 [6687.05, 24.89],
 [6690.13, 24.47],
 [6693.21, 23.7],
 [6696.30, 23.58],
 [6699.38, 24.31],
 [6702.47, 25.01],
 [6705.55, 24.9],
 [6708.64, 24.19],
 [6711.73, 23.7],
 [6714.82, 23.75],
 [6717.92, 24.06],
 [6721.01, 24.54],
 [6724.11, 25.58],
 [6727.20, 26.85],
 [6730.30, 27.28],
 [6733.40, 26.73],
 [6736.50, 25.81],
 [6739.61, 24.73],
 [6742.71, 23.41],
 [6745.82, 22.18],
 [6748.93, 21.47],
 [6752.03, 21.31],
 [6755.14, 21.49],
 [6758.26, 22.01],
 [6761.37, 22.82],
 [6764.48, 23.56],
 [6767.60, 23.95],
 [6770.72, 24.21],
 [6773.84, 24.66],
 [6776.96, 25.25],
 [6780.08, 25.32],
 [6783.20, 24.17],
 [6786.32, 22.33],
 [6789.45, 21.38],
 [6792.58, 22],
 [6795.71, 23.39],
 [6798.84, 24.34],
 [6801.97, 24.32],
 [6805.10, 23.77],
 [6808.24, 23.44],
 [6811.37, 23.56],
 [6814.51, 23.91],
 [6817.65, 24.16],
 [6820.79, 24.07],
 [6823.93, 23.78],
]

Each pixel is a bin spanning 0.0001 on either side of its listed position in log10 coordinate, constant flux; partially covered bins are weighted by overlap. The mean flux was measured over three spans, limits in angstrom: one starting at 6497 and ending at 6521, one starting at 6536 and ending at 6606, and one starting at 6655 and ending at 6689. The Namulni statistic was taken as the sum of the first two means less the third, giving 21.8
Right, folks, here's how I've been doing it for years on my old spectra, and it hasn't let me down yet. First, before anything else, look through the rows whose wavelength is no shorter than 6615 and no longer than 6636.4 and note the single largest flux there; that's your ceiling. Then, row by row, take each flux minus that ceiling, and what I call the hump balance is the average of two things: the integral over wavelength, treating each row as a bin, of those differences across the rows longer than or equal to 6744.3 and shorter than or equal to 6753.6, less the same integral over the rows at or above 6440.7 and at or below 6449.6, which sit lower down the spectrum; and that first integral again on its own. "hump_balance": -26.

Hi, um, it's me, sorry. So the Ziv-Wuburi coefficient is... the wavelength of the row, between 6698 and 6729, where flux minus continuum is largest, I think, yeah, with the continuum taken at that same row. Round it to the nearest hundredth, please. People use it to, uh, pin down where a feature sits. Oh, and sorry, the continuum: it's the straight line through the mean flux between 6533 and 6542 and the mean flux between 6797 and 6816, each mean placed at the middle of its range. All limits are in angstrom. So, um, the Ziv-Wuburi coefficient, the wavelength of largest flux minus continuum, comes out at 6727.20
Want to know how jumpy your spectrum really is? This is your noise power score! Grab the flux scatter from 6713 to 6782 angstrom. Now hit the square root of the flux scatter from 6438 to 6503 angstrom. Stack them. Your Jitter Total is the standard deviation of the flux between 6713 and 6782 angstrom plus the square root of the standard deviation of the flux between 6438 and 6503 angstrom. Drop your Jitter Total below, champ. 2.7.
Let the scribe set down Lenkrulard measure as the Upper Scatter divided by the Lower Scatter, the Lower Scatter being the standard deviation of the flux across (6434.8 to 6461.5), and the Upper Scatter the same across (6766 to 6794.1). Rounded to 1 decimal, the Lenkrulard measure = 2.5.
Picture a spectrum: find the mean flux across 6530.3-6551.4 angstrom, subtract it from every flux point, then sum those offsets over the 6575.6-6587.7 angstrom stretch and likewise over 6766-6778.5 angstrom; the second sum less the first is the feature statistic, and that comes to 2.4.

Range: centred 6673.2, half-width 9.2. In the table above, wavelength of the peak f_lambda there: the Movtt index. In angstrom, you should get 6668.60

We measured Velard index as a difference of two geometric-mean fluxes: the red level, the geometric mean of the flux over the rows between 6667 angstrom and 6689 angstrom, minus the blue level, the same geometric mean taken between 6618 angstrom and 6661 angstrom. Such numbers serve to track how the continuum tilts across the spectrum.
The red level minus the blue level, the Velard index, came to 1.2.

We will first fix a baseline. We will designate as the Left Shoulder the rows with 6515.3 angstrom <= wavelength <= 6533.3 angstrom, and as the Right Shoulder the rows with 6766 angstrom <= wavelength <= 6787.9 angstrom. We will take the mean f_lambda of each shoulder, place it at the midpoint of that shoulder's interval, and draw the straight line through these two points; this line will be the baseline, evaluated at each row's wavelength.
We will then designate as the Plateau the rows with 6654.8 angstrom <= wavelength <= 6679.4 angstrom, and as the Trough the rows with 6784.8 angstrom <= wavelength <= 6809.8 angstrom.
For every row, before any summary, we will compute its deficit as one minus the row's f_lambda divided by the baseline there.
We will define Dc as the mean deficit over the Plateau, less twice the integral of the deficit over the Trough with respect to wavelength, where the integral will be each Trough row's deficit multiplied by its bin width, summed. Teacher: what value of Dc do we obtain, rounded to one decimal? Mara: -2.2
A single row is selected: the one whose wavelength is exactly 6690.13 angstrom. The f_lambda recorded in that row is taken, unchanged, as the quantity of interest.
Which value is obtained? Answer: 24.47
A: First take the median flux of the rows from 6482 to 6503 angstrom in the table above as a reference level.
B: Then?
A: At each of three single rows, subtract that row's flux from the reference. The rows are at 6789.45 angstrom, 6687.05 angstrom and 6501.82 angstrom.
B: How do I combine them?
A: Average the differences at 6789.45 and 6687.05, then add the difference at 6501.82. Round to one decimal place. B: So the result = 2.5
